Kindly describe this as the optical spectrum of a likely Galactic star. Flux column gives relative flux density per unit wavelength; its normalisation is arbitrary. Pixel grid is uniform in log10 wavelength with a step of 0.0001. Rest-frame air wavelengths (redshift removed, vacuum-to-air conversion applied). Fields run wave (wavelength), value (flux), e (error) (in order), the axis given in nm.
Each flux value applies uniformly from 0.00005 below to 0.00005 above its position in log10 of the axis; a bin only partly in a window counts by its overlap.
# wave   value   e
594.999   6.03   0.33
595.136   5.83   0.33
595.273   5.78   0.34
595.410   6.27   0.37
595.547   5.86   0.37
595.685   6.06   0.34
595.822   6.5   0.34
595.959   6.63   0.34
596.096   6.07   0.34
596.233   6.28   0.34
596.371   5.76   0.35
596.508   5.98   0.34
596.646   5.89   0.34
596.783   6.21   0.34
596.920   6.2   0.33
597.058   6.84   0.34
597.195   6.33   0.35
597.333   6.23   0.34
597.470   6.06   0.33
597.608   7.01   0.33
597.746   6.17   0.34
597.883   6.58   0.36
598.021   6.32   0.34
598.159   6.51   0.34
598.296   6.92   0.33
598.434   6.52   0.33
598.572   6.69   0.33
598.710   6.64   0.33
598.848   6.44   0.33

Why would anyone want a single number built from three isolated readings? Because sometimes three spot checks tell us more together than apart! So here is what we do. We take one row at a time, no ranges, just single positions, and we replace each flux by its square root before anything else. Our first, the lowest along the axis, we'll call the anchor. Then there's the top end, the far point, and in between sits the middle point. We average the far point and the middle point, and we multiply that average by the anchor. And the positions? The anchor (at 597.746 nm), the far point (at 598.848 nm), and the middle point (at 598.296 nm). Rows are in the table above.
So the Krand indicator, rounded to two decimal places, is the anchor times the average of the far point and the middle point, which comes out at 6.42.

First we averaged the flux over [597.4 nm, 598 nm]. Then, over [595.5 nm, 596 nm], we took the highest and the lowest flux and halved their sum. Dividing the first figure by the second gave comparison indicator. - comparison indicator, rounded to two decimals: 1.03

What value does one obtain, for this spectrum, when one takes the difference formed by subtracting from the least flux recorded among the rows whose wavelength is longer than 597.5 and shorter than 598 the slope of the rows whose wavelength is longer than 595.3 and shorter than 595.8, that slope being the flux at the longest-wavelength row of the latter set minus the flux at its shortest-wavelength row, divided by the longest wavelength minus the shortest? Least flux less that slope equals 6.9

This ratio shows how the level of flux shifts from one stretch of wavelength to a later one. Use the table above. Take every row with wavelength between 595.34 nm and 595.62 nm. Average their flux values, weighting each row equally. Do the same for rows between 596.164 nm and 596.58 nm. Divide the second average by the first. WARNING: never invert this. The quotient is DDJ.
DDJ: 0.99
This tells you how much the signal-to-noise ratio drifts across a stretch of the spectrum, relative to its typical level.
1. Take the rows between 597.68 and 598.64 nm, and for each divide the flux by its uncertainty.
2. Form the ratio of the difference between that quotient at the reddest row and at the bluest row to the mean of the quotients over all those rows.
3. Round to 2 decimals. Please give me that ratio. 0.11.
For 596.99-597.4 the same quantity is -0.10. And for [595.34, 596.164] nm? 0.05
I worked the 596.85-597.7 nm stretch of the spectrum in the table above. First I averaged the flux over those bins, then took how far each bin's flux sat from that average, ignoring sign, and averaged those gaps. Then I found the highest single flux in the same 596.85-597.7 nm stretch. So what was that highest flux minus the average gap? 6.69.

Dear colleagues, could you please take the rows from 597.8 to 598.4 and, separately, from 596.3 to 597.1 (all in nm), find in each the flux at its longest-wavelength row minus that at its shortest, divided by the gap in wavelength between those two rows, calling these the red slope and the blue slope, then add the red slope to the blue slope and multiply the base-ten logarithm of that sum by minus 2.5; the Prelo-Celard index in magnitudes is -0.9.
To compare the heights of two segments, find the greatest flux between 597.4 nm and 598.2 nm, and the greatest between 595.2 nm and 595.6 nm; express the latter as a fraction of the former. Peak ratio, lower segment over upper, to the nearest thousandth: 0.894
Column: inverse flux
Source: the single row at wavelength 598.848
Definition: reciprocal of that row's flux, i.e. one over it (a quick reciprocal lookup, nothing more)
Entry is 0.155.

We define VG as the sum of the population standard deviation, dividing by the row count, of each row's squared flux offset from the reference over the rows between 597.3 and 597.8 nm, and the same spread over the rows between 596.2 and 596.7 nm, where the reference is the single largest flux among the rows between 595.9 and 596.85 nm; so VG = 0.30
